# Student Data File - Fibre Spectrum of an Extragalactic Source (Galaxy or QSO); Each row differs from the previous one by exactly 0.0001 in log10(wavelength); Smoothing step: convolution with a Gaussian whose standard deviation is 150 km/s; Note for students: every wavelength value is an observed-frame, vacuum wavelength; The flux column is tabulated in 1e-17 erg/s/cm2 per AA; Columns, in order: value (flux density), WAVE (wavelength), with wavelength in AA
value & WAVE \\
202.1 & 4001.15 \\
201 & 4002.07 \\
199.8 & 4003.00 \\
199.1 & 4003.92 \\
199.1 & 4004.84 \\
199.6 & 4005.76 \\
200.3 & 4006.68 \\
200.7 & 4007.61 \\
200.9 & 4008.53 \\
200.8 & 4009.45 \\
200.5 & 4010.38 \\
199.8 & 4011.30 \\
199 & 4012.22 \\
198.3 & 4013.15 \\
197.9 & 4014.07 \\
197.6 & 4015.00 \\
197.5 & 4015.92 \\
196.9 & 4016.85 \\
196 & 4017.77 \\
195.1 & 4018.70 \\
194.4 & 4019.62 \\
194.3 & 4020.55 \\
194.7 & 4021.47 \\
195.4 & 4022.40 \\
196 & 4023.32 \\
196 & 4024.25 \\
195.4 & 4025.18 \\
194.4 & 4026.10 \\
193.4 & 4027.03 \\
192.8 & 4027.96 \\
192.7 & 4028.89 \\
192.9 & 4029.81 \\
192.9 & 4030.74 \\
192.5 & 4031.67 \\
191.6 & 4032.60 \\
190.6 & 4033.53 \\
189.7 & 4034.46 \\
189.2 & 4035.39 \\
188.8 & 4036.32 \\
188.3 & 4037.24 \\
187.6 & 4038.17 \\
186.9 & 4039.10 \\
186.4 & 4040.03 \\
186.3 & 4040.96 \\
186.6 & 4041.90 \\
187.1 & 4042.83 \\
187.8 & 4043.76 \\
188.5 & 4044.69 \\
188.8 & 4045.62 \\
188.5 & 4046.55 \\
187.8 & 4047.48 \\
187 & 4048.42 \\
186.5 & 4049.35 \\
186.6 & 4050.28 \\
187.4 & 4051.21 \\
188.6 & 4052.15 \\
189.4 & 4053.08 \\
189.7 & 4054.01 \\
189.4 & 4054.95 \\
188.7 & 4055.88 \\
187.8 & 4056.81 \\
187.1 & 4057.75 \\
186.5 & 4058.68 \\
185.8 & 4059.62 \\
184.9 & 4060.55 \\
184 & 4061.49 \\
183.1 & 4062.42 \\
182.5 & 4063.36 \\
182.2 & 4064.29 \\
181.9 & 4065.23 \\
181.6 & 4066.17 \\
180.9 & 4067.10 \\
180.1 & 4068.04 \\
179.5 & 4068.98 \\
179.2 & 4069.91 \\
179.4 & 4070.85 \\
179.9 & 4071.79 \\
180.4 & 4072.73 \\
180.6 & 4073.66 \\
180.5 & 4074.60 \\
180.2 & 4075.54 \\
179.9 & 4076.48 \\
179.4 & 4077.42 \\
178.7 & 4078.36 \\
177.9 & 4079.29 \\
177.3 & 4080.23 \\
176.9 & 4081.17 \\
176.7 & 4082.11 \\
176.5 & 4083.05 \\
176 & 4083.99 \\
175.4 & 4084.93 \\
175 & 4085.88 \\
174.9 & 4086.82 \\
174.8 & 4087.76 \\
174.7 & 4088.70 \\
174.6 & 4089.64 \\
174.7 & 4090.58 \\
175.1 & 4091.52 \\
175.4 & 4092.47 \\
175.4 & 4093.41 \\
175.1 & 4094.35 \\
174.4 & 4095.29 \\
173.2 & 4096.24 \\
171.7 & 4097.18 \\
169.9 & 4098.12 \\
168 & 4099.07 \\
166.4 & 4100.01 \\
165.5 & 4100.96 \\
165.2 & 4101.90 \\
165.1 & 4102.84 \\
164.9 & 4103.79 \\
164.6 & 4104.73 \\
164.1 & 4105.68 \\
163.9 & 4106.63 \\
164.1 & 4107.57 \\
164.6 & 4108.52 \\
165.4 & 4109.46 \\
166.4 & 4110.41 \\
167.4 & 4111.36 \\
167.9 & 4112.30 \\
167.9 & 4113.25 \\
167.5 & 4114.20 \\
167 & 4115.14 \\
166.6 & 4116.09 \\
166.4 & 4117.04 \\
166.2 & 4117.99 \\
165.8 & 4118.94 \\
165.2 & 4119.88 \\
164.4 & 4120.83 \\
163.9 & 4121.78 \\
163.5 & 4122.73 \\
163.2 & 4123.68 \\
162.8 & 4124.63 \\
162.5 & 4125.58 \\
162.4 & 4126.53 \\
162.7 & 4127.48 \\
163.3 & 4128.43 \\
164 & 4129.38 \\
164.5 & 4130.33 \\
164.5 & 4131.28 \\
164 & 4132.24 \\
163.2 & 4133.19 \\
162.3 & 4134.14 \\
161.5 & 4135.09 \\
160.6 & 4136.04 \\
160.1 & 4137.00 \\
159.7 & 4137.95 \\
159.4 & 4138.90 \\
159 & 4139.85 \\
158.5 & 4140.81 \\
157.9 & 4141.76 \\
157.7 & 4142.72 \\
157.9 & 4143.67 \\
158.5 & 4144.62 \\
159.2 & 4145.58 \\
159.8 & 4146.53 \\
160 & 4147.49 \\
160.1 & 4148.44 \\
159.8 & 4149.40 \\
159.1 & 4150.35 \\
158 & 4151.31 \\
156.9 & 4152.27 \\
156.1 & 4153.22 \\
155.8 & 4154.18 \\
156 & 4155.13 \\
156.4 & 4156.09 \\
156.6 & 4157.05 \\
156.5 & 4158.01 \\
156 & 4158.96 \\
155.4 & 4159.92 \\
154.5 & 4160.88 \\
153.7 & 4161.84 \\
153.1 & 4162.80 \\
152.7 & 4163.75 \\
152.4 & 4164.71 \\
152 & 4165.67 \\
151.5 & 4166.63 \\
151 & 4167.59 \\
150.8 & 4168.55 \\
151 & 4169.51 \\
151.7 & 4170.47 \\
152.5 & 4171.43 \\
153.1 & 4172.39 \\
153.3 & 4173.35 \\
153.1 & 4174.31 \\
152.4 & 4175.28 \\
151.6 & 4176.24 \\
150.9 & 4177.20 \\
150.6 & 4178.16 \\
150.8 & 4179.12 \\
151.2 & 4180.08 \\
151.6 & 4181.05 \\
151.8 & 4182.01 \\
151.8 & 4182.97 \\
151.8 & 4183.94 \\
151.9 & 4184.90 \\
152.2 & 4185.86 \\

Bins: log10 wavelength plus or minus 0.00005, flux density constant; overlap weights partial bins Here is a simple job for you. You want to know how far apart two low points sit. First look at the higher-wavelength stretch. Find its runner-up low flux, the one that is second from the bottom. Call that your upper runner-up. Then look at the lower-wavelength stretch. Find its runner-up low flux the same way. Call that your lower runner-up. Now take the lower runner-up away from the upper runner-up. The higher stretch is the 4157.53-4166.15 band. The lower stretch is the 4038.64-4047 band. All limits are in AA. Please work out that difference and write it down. -34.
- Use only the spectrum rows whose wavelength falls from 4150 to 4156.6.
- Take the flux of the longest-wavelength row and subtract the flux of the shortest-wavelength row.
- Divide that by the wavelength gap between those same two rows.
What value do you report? -0.47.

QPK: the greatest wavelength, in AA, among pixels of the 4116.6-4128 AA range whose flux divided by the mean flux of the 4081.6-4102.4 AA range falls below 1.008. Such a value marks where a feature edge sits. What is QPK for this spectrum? 4127.48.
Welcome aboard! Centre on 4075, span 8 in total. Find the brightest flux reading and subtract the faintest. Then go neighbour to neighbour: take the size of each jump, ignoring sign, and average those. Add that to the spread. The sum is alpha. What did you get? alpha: 2.3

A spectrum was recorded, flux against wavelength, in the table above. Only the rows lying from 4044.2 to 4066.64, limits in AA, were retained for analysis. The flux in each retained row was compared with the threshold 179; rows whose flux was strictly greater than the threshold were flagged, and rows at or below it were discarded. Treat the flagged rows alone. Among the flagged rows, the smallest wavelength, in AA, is 4044.69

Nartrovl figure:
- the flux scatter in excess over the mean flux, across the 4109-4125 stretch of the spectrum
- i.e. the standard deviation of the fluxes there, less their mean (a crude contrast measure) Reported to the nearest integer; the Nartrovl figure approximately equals -164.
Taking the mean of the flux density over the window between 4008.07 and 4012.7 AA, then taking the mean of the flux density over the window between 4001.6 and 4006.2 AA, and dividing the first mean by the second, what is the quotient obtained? 1.00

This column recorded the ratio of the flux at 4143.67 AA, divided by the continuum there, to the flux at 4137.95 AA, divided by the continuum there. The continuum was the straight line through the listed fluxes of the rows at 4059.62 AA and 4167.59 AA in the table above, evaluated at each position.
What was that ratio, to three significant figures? 1.00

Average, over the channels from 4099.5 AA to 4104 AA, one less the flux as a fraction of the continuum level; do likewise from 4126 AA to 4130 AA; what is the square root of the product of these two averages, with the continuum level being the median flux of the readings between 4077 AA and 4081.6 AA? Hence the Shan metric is 0.08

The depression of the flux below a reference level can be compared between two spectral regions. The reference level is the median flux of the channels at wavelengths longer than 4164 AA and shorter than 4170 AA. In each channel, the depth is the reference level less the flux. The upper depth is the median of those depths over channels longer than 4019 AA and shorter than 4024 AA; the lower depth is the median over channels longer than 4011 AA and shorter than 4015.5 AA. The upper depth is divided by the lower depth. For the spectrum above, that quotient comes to 0.9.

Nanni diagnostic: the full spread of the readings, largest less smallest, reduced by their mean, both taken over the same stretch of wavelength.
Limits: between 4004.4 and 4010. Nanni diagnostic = -198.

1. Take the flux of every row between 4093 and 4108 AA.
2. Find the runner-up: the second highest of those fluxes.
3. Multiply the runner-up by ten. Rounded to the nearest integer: 1751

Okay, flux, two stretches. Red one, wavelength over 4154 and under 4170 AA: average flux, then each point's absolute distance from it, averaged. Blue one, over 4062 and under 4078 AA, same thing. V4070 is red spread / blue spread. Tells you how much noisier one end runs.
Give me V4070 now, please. 2.00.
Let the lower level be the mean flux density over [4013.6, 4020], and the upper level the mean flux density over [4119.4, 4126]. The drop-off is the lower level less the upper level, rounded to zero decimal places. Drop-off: 33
